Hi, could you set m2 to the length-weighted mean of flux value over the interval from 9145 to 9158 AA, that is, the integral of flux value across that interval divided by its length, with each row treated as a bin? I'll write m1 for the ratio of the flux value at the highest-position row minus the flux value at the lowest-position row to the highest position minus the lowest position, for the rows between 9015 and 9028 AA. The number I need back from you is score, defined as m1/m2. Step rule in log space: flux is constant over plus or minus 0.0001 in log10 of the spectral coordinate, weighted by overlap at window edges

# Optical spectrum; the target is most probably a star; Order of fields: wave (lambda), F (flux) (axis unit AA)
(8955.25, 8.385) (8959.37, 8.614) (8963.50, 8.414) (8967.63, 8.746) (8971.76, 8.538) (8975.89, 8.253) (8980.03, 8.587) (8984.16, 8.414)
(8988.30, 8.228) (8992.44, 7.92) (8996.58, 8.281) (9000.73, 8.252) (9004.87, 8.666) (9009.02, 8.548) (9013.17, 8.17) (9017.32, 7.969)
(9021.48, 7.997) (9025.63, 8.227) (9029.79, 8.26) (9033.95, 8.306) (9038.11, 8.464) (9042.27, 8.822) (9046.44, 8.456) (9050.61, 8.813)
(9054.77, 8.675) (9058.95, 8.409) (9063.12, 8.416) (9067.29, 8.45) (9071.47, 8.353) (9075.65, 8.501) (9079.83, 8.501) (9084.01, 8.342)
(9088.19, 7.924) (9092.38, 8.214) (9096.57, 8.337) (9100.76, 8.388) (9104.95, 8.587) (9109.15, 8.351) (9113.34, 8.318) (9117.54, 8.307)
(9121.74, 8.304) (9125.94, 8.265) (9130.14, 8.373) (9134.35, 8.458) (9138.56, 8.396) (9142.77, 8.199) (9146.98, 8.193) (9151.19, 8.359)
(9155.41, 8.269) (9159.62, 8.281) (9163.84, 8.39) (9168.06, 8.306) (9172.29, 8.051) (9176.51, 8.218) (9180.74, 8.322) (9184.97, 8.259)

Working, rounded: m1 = 0.03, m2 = 8.278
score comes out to 0.004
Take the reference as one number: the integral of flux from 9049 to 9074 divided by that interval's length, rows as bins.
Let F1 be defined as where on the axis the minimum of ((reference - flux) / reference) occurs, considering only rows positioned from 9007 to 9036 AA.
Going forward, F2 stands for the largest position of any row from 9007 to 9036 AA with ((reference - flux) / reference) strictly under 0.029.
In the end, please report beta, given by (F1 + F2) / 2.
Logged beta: 9021.5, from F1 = 9009.02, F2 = 9033.95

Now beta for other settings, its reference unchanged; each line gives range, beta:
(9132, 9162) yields 9147.0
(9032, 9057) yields 9048.5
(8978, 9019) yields 9006.9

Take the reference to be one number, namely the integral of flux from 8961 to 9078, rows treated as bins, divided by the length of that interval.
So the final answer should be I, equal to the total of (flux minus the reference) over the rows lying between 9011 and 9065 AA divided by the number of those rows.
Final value -0.02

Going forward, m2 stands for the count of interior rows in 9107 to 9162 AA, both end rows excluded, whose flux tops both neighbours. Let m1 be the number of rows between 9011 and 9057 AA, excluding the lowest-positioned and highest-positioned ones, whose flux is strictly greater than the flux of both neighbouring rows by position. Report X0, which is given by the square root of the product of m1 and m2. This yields 2.0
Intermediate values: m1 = 2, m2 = 2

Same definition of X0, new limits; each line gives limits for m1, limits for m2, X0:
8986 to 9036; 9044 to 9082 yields 2.0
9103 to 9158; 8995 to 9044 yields 1.4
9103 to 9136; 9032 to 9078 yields 0.0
